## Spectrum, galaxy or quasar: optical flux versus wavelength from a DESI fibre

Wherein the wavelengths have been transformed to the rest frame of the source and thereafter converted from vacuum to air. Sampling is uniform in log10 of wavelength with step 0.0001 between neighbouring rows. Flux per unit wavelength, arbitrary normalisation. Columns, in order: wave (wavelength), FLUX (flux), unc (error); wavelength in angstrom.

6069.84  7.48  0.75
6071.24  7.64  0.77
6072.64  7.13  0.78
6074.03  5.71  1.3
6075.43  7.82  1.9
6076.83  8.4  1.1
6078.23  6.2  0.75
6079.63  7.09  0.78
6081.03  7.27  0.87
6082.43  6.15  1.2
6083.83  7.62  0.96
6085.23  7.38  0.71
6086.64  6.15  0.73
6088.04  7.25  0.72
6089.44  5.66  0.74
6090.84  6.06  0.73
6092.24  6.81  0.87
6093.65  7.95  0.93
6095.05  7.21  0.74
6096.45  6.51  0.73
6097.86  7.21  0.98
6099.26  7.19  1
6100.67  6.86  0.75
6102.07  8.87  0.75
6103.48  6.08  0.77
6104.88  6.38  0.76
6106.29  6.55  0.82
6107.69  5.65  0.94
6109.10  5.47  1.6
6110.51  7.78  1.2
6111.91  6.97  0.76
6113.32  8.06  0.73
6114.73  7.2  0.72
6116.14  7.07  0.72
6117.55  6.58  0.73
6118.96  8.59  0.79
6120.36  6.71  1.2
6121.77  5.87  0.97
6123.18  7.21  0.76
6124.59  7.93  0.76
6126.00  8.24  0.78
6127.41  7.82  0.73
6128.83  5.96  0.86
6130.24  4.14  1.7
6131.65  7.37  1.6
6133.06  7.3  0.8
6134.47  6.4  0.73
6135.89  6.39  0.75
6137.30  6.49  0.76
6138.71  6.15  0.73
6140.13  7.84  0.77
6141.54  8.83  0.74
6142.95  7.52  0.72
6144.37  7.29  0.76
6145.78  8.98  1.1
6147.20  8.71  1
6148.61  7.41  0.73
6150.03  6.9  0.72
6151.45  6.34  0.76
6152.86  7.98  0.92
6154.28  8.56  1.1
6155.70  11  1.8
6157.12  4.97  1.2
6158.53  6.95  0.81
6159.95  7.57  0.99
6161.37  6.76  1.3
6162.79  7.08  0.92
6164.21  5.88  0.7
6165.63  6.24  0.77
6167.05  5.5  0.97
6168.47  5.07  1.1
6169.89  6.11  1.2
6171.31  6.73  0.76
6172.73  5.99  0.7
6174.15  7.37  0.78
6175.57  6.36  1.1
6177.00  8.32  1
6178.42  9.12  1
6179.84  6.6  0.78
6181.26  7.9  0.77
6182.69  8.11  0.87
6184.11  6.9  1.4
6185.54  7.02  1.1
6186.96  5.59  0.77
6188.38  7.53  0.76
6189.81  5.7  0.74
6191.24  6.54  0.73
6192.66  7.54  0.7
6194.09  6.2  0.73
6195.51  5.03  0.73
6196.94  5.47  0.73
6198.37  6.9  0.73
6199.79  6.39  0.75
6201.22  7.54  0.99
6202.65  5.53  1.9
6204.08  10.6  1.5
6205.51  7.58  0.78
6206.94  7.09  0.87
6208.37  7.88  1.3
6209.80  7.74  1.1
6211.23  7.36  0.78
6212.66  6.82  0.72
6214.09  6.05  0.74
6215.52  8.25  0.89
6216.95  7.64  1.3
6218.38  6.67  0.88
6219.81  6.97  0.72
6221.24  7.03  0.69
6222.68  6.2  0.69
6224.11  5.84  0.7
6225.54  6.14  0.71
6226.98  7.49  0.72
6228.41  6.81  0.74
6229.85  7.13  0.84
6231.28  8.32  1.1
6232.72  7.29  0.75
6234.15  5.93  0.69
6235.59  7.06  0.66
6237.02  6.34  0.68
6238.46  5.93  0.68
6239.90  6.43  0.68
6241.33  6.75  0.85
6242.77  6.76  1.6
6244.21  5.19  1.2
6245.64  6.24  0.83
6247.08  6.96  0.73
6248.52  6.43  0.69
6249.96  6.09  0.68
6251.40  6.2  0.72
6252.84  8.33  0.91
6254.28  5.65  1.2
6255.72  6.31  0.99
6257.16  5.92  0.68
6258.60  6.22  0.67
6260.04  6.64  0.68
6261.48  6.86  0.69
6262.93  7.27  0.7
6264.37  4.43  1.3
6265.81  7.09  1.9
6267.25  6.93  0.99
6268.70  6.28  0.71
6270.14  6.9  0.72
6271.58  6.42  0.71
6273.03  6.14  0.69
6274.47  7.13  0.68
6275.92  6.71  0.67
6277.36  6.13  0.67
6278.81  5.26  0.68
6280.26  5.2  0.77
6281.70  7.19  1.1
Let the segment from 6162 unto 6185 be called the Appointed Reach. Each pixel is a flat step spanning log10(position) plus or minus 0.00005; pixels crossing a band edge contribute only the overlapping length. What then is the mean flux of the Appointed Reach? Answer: 6.83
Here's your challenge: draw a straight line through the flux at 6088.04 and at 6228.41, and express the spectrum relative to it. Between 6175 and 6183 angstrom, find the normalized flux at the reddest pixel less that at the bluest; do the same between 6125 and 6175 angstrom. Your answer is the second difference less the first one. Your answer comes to -0.35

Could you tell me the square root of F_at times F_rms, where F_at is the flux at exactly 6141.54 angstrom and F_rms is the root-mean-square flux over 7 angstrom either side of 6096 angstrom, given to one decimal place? 7.9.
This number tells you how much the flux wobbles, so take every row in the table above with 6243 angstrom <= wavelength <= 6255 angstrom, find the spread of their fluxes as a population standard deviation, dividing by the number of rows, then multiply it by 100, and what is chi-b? 88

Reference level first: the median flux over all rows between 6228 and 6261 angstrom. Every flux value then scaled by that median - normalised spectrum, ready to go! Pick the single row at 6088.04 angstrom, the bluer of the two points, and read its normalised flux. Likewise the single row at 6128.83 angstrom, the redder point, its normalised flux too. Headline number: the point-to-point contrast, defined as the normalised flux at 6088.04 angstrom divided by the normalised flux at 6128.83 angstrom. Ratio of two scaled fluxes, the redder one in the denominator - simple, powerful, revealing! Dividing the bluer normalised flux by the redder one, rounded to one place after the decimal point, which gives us 1.2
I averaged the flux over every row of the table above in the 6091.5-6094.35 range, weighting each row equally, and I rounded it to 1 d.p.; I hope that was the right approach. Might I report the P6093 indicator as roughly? 7.4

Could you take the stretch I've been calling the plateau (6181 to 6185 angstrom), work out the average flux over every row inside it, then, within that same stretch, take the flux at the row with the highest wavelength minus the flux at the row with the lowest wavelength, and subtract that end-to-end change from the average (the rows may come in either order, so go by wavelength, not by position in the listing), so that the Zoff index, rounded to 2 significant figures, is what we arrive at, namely 8.6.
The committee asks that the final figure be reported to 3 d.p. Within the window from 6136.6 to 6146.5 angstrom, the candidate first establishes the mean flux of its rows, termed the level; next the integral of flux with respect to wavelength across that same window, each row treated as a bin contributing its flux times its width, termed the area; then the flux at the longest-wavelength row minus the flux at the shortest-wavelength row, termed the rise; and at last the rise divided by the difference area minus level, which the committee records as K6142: 0.037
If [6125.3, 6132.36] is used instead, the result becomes -0.021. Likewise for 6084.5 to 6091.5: -0.034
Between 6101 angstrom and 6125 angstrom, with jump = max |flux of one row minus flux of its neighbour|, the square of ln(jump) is 1.1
